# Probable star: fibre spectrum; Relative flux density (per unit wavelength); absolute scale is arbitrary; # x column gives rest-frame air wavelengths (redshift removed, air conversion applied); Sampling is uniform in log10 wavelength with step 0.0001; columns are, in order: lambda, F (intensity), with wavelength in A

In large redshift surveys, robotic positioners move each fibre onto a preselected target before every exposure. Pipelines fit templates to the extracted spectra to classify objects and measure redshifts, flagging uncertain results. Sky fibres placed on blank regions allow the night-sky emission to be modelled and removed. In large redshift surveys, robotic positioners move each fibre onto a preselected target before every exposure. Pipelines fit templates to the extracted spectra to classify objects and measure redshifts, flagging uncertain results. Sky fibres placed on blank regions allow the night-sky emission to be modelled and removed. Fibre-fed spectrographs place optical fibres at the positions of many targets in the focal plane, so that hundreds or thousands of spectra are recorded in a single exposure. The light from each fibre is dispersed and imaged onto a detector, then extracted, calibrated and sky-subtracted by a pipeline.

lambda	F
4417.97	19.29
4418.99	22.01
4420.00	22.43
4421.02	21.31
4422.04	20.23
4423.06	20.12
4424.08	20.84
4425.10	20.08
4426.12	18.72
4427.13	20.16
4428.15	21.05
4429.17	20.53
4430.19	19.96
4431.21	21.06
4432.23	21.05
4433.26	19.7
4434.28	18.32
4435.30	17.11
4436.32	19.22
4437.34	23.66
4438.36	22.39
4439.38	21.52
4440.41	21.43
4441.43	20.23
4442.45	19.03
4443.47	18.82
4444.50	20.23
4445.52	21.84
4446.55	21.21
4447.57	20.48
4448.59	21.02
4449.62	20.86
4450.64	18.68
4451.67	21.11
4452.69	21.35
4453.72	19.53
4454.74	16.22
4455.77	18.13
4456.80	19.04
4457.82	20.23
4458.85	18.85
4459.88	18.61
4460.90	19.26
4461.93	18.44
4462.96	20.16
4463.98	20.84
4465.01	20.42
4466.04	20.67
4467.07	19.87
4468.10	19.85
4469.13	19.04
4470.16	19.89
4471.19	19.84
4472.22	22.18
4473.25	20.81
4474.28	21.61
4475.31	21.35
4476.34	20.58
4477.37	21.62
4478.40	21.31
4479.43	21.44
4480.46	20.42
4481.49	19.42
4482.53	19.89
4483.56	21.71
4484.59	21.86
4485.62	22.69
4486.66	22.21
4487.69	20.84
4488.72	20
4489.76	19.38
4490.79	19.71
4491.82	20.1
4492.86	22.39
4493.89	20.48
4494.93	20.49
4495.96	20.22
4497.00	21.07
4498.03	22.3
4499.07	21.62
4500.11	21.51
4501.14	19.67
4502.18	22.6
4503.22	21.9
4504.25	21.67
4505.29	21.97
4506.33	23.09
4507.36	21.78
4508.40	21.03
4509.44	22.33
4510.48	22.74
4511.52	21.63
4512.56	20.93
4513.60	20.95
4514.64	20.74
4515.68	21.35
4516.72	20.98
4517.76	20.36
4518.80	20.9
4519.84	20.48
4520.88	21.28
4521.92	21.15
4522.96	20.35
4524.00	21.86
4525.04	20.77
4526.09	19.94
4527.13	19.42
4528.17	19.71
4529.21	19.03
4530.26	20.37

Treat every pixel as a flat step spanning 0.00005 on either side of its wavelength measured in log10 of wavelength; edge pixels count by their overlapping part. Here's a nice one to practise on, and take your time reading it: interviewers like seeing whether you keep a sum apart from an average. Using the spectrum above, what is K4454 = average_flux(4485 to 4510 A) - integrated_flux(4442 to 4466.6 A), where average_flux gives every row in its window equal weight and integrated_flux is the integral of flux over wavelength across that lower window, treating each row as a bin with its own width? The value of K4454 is -466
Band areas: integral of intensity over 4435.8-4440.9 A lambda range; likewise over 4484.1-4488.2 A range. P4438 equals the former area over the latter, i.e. 1.2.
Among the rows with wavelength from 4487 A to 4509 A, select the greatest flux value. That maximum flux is 23.09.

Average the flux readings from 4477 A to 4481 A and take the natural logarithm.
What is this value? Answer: 3.05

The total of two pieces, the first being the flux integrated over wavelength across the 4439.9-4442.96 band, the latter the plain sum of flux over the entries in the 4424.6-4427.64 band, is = 121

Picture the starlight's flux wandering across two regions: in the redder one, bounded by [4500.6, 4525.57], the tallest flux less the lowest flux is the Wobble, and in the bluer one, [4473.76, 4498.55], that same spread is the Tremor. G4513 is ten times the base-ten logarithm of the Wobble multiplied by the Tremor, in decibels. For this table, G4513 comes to 10.5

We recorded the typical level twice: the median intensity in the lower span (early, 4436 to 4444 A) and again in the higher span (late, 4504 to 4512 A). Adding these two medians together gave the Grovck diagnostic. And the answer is 42.7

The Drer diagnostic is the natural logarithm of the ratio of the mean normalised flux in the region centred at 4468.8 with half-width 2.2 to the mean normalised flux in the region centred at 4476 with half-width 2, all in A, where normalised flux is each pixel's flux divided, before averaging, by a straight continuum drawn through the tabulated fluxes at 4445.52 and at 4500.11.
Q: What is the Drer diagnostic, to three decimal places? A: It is -0.082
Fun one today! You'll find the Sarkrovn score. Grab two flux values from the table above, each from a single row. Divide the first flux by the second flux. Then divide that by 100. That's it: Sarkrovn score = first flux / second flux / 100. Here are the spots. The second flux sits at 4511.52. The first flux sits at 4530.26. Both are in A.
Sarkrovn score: 0.0094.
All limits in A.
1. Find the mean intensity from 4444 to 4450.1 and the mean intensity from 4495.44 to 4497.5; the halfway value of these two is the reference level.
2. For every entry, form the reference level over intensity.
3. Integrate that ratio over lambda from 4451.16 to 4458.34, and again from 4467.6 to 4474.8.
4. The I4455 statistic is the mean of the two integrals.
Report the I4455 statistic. 7.55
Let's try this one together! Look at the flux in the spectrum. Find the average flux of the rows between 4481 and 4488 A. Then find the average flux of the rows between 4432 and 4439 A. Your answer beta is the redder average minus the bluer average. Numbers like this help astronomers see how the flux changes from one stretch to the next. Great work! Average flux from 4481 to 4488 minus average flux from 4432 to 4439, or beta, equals 1.0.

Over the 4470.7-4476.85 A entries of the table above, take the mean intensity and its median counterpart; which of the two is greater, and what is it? 21.1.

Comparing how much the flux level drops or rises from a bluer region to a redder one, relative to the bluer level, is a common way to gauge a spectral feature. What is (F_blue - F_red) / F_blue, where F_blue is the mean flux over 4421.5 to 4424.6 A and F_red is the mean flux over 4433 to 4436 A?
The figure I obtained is 0.10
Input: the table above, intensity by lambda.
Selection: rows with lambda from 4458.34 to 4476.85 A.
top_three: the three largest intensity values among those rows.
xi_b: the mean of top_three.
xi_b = 21.7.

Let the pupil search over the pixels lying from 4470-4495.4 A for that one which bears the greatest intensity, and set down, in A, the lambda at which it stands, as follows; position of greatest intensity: 4485.62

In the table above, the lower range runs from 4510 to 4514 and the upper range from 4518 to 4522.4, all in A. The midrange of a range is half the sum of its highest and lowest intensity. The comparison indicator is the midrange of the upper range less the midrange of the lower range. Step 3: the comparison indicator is -1.0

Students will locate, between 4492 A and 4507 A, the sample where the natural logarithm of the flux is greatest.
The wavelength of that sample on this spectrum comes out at 4506.33 A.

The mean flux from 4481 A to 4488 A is 21.2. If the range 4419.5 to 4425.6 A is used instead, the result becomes 20.8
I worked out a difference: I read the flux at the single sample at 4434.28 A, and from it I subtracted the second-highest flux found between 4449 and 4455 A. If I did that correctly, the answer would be -2.8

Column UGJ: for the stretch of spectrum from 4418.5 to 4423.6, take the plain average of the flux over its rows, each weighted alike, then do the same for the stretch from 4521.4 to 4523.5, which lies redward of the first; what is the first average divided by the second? 1.02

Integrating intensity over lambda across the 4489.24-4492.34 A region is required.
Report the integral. 61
